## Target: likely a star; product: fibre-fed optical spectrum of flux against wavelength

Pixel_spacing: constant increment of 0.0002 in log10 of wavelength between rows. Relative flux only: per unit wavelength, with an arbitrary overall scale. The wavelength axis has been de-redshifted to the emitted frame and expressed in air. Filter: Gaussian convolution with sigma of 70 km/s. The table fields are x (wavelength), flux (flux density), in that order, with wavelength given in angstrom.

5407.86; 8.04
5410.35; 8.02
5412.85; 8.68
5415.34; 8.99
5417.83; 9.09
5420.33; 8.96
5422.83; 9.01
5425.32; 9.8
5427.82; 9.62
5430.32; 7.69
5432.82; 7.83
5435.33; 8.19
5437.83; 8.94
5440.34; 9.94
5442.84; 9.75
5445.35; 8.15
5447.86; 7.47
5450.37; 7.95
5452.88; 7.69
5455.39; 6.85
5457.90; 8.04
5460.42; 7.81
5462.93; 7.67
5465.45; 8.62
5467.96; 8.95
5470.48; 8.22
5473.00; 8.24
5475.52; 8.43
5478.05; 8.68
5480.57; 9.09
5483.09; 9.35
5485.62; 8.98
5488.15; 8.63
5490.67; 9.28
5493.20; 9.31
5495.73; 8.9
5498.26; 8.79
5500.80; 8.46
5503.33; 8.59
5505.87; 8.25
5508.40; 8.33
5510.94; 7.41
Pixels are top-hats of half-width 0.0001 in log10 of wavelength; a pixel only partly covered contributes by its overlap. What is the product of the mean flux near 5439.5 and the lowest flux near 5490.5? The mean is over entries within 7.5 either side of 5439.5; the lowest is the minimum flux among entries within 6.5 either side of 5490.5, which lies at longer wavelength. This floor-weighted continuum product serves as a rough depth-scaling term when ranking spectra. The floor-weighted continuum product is 76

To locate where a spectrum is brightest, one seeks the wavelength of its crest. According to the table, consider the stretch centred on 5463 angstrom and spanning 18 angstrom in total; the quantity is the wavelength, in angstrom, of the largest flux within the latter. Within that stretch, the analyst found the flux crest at 5467.96 angstrom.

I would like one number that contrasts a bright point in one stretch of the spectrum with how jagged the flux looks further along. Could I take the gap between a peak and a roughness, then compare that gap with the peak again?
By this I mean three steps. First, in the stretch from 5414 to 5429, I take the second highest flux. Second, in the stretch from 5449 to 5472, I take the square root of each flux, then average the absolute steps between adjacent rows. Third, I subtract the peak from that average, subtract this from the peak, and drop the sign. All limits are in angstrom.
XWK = 19.1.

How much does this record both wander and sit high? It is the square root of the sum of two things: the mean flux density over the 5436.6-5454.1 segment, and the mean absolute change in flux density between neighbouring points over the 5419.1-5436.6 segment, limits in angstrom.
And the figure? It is 3.02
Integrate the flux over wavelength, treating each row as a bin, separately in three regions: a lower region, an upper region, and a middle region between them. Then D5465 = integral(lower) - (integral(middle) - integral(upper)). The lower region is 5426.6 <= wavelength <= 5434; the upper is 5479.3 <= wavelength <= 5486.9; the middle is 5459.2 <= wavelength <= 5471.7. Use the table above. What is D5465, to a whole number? 28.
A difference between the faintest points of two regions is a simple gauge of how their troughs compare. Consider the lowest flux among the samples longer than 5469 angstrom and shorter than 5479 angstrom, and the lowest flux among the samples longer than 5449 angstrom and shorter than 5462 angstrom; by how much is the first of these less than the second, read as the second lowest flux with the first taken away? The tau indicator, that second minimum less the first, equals -1.4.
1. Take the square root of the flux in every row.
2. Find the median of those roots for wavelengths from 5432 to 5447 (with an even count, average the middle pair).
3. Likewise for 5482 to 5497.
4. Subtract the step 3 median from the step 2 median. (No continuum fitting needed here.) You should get -0.10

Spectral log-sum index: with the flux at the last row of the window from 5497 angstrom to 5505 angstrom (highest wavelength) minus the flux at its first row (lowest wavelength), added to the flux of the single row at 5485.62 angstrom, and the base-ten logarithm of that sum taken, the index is 0.94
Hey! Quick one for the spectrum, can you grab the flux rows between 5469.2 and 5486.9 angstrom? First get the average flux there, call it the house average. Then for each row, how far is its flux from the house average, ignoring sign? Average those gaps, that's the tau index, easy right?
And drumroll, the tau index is 0.37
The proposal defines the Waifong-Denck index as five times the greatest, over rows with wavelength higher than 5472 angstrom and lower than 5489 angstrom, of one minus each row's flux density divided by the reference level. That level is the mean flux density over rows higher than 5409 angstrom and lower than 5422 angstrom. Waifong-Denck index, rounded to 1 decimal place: 0.3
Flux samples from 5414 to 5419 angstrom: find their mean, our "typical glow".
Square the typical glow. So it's 82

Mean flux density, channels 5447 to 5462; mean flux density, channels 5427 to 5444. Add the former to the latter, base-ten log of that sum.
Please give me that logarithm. 1.22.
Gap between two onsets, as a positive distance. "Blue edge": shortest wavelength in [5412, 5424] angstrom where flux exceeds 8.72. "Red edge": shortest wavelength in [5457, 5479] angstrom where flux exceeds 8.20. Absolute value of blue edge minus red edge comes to 50.1 angstrom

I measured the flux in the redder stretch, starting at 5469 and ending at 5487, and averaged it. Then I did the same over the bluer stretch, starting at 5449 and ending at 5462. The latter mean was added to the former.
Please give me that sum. 16.4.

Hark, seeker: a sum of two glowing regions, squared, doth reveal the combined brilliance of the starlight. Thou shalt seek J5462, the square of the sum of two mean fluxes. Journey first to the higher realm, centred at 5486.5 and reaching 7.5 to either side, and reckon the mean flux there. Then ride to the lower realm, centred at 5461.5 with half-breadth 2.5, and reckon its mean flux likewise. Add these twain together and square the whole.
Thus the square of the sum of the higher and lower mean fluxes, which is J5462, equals 284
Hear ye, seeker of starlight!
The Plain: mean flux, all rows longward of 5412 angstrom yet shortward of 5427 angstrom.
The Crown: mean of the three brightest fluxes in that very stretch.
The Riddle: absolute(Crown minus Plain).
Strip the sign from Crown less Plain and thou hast 0.2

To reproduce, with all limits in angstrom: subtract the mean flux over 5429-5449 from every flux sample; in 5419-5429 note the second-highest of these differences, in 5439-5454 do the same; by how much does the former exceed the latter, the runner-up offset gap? -0.1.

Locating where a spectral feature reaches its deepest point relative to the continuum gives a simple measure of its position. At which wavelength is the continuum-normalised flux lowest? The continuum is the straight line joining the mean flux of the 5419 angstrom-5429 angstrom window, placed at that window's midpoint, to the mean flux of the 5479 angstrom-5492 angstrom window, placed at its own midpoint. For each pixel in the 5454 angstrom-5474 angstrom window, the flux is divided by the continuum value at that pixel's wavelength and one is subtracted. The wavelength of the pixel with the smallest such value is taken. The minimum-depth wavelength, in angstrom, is 5455.39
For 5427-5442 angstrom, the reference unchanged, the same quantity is 5430.32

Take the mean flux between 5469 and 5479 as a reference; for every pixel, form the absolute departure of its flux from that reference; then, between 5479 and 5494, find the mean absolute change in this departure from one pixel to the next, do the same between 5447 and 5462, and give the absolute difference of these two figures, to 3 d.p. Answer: 0.268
